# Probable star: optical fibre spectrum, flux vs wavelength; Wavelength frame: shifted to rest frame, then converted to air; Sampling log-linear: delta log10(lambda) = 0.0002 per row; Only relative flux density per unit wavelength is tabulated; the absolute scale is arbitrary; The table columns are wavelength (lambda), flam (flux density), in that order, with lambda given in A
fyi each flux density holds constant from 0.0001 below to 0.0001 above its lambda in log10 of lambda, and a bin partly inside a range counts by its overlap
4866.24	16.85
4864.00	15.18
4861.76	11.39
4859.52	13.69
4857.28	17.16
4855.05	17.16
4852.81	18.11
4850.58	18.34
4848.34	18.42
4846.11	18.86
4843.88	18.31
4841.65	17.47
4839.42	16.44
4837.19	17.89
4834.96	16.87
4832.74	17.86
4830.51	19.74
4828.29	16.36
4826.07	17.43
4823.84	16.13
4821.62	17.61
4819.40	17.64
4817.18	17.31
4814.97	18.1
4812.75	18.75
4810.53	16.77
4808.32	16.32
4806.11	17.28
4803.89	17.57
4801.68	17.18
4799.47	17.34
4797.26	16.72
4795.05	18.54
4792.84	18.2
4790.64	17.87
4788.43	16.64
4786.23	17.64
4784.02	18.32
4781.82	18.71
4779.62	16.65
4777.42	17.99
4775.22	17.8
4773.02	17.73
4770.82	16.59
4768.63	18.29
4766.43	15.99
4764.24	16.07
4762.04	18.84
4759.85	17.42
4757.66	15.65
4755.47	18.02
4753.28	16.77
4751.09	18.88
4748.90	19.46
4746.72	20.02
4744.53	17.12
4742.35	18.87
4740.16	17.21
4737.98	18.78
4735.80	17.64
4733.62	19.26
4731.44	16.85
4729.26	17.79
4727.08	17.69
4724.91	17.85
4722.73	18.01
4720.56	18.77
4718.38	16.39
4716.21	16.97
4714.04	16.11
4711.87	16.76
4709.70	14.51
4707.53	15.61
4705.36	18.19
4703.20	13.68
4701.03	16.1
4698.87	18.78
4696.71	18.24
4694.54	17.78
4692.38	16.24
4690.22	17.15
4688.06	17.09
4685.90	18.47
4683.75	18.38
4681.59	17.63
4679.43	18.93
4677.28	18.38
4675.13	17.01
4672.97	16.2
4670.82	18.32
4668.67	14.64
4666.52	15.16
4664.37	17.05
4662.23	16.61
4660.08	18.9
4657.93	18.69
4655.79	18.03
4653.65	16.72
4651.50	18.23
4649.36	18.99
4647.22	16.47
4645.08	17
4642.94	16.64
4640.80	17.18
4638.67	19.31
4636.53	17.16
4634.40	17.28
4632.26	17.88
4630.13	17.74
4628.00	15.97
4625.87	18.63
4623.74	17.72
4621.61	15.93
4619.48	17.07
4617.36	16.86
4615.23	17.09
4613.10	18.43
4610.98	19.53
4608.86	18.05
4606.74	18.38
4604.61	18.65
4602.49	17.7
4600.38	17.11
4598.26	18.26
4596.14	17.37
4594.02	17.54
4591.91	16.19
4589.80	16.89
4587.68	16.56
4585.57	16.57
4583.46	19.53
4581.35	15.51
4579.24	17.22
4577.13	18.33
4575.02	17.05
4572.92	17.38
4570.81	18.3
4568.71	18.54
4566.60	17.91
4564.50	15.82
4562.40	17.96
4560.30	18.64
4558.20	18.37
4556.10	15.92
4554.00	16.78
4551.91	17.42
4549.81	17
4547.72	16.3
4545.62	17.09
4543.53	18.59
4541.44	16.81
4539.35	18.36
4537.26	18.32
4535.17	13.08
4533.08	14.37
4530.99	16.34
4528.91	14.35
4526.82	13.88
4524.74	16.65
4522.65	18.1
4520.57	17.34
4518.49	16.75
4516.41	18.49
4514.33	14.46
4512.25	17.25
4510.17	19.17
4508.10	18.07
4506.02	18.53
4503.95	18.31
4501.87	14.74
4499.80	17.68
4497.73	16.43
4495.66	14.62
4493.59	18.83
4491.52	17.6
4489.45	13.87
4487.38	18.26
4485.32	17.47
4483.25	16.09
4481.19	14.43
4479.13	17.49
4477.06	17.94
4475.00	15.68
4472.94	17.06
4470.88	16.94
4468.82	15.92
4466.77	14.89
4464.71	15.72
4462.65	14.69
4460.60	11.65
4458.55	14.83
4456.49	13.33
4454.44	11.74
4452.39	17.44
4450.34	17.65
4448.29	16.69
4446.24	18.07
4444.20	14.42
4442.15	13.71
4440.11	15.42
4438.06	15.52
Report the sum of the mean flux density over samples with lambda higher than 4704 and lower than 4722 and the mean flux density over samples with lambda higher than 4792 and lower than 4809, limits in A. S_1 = 34.1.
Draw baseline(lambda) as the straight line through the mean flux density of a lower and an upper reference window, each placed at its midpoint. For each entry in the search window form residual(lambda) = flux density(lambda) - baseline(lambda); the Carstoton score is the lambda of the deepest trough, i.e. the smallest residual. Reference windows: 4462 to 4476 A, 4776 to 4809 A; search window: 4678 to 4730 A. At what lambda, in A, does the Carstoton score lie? 4703.20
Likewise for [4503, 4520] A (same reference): 4514.33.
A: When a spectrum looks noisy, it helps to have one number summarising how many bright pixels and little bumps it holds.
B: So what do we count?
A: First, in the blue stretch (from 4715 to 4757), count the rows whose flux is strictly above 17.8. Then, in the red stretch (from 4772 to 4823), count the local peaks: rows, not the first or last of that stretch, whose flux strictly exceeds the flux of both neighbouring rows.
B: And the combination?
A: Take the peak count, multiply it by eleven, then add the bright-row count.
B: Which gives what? 87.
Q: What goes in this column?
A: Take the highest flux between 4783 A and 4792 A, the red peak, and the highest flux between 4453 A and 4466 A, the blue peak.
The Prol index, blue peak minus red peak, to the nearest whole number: -3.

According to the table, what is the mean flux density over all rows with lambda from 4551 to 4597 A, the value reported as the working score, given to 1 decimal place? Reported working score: 17.4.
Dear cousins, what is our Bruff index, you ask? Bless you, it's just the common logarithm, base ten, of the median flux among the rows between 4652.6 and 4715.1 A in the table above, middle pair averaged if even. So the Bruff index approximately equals 1.23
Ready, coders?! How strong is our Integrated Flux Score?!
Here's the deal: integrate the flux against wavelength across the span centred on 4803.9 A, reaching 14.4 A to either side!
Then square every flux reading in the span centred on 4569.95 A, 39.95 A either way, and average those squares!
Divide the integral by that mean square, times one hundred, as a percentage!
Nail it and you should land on 168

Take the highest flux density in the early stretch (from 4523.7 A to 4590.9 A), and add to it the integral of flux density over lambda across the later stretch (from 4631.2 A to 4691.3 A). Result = 1070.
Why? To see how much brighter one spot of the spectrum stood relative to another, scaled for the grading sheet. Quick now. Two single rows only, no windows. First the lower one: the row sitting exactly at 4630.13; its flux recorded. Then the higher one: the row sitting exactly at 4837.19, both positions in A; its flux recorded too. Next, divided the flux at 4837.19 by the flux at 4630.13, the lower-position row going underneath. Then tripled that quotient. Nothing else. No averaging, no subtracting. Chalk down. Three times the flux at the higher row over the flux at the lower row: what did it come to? 3.03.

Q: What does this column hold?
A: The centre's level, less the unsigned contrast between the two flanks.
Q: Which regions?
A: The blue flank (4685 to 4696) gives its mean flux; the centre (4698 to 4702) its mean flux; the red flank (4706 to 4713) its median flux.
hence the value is 15.7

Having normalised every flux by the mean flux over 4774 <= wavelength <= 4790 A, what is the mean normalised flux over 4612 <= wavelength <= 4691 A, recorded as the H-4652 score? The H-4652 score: 0.986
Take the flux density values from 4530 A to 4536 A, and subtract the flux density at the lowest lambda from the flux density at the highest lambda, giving -3.3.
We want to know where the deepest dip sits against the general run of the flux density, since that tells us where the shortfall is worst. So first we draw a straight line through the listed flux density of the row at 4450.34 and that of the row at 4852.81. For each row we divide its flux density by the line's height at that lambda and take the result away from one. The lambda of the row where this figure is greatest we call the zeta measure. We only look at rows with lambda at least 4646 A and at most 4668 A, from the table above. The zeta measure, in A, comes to 4666.52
